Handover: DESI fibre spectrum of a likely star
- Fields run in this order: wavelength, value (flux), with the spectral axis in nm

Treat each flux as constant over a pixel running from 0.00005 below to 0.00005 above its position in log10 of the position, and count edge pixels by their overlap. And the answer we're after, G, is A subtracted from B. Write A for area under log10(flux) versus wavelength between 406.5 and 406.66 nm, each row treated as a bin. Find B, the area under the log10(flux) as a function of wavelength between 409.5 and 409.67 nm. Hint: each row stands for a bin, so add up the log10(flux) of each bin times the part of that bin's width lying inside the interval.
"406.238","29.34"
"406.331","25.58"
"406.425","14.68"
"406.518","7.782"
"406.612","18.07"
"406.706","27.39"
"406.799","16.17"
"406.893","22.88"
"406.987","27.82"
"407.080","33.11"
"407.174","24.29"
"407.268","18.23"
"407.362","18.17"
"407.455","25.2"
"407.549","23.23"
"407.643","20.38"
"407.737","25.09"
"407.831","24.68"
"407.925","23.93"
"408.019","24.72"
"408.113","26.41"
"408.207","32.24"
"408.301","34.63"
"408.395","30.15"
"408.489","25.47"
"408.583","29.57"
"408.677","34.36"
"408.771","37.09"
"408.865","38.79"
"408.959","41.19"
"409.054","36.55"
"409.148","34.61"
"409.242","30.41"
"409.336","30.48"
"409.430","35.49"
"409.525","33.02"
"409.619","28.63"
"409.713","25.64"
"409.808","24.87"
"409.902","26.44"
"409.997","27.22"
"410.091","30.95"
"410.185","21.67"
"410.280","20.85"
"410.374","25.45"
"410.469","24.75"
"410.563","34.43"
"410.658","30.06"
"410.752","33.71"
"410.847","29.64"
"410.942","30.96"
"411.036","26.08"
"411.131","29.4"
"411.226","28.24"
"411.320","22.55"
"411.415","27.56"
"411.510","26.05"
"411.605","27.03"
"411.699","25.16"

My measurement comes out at 0.08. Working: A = 0.18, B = 0.253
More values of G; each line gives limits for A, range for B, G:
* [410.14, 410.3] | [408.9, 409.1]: 0.10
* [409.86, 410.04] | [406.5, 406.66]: -0.08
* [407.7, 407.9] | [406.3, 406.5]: -0.03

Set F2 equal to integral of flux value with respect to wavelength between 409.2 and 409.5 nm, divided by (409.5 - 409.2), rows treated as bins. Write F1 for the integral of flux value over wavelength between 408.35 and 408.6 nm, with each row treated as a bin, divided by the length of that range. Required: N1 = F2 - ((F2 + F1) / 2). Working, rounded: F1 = 28.3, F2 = 32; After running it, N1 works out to 2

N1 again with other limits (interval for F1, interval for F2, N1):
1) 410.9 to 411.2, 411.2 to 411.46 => -1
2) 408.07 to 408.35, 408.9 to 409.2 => 3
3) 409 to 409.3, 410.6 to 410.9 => -1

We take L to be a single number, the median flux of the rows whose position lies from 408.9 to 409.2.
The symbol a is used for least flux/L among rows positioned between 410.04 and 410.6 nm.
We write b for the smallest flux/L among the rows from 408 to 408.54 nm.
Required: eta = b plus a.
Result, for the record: 1.25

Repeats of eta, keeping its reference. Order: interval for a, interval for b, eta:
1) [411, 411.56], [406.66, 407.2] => 1.06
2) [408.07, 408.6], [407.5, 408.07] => 1.25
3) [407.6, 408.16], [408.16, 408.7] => 1.25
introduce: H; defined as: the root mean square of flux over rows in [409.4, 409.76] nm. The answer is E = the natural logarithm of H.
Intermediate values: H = 30.9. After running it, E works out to 3.43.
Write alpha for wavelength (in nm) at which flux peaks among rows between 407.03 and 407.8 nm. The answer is 407.080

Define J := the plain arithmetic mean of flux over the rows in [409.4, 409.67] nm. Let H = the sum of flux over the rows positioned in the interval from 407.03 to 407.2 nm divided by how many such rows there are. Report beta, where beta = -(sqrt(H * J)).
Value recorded -30.5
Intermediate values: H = 28.7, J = 32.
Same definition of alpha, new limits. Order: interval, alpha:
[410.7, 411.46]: 410.752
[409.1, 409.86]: 409.430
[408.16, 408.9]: 408.865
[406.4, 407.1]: 407.080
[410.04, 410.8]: 410.563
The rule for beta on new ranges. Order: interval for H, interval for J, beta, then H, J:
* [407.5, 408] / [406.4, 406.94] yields -20.5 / 23.5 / 18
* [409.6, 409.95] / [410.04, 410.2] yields -26.4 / 26.4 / 26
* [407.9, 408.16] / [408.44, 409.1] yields -29.5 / 25.0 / 35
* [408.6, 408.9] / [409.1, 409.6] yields -34.7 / 36.7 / 33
